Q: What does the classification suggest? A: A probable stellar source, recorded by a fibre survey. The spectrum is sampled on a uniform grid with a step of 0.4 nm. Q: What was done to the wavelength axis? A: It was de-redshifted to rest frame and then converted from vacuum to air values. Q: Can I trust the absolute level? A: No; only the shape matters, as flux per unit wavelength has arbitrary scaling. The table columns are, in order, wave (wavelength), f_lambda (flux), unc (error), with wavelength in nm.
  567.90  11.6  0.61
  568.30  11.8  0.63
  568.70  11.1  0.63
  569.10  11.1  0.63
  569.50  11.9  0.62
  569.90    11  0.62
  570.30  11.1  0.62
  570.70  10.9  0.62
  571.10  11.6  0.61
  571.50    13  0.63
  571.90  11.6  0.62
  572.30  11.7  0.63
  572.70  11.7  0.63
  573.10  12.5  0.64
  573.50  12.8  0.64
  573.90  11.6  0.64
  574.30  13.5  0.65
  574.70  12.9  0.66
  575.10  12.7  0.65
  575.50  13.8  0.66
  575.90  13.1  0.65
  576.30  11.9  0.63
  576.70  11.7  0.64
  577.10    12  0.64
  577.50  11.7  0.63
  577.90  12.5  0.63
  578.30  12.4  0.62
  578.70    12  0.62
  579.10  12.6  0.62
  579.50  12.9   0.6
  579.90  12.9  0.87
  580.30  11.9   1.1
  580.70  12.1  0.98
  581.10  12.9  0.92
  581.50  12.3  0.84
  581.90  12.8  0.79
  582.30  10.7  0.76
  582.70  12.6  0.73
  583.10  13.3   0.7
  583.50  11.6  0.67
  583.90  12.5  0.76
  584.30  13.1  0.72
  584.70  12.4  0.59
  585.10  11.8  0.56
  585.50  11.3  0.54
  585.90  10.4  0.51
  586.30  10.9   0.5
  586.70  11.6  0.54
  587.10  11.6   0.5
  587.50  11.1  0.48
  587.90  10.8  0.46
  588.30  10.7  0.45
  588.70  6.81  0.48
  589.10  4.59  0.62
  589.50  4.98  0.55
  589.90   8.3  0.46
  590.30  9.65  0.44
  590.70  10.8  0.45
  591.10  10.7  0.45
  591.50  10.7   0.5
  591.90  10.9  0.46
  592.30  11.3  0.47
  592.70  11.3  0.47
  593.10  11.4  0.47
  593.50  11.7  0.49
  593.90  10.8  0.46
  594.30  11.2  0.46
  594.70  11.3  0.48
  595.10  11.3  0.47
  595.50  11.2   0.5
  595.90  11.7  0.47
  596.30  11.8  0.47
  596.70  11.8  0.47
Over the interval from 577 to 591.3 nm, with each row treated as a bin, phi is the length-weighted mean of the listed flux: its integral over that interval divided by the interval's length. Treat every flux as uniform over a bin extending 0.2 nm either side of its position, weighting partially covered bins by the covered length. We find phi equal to 11.2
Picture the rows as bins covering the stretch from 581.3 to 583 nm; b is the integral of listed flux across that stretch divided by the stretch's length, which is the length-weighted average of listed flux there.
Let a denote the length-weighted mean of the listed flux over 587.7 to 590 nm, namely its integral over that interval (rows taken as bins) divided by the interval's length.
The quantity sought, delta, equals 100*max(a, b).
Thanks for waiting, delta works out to 1217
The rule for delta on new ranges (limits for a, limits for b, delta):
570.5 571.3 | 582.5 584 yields 1250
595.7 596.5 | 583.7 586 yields 1198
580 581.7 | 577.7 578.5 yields 1245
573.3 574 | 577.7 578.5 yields 1245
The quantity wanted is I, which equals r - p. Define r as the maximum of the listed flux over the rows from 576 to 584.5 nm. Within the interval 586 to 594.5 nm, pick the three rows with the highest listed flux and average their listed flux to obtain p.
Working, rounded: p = 11.6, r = 13.3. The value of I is 1.7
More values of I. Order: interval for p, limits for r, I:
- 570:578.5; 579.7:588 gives -0.2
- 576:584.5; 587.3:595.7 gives -1.4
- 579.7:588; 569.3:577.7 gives 0.7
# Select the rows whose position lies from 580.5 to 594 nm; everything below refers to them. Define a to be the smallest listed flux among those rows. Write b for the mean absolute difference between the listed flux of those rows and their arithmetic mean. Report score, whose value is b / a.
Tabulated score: 0.278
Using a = 4.59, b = 1.28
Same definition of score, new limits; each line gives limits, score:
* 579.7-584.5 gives 0.052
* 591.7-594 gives 0.024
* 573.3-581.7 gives 0.043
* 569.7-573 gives 0.040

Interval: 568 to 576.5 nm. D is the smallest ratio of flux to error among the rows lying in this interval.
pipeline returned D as 18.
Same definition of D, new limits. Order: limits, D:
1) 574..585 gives 11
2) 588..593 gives 7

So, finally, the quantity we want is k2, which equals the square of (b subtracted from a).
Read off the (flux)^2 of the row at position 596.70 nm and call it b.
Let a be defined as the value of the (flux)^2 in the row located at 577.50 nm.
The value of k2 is 6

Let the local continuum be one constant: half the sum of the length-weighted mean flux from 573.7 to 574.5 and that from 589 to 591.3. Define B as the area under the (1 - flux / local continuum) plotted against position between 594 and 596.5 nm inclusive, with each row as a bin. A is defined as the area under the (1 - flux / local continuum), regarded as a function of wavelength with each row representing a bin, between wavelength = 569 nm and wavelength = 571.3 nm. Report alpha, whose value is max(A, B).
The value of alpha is -0.18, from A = -0.184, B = -0.2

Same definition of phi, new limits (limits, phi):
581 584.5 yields 12.4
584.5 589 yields 10.7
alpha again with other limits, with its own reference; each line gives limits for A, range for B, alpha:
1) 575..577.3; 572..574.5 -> -0.44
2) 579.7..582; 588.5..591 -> 0.67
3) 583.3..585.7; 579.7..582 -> -0.39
